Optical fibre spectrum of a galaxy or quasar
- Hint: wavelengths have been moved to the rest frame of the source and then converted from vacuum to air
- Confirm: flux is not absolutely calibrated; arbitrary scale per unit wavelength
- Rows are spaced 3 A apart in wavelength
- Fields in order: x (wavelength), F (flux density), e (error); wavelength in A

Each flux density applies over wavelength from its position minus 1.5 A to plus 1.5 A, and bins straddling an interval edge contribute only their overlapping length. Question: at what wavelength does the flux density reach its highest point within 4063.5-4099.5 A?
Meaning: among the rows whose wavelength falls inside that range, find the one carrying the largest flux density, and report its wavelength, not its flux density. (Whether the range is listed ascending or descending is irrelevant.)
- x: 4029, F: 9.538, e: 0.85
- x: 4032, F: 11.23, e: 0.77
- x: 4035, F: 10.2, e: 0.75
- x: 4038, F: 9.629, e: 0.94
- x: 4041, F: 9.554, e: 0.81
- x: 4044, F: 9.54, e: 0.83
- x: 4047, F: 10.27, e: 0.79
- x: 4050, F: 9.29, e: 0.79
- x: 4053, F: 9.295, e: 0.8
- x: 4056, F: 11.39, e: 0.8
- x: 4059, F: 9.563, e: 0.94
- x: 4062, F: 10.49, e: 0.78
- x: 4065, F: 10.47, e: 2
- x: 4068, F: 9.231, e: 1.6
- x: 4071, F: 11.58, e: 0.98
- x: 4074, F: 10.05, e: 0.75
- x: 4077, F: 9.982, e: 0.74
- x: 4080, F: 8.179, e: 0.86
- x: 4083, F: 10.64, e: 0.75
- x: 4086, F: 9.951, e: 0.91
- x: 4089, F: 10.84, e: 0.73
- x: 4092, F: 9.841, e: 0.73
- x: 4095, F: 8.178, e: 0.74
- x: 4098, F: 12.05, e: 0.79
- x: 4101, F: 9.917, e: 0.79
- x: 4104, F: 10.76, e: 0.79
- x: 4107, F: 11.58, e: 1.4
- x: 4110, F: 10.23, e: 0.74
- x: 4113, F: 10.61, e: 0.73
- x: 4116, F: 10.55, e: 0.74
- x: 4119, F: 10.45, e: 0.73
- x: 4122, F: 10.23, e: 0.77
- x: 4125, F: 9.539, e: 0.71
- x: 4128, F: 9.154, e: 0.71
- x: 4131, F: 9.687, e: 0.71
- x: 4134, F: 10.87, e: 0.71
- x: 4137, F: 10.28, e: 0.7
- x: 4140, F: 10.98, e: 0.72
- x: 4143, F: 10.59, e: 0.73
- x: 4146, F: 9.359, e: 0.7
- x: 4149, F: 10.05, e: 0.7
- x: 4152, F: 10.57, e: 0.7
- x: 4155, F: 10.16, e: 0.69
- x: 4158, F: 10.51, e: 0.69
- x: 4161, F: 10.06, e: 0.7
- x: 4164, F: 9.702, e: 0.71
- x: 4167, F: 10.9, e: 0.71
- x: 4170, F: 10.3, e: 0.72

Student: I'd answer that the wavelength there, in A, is 4098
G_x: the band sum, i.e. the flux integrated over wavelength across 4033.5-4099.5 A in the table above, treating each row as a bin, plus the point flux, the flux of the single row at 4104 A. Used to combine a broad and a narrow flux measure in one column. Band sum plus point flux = 671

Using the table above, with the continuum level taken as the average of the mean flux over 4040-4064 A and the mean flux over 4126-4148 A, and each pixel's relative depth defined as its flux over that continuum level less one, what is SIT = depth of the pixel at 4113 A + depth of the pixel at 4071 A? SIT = 0.21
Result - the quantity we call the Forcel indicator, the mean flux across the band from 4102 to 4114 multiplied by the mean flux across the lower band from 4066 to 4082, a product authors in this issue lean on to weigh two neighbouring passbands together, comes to 106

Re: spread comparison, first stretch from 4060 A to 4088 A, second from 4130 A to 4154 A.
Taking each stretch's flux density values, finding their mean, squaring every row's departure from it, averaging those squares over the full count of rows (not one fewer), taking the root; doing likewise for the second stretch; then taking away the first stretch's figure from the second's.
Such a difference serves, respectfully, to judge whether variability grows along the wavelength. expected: -0.4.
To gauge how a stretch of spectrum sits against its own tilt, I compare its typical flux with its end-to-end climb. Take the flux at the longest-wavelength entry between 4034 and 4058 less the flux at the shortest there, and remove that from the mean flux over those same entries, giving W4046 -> 8.7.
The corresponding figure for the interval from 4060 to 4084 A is 9.9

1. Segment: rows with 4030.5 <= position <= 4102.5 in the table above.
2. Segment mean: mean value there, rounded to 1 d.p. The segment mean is 10.1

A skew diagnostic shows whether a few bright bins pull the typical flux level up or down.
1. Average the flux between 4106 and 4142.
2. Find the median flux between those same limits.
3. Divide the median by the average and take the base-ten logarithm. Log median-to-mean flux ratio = 0.001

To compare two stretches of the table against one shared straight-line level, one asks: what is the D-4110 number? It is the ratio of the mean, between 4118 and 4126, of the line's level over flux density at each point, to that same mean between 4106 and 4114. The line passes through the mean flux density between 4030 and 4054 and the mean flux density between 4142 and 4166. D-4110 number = 1.07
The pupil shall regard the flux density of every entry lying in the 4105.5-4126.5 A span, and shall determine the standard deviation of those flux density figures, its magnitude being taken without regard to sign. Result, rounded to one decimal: 0.6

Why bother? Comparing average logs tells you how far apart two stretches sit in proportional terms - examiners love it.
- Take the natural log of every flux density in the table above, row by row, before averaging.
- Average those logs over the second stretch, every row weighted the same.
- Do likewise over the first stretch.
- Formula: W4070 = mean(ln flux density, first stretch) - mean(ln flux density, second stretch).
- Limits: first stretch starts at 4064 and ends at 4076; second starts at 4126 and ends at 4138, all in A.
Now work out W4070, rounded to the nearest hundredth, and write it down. 0.03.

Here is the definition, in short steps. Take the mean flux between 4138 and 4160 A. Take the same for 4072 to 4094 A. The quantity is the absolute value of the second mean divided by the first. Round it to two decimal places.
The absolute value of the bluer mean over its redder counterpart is 0.96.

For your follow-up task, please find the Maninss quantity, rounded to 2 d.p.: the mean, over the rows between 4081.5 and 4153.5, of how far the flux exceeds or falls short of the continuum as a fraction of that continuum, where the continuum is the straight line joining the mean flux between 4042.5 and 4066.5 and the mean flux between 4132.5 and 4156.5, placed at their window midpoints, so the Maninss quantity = 0.00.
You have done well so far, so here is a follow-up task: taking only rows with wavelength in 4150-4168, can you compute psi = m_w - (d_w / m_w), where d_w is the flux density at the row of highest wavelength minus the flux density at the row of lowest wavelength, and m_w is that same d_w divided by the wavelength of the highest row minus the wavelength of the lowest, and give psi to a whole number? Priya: -15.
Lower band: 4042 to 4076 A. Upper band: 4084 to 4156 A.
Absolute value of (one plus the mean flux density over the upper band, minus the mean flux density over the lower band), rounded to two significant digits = 1.2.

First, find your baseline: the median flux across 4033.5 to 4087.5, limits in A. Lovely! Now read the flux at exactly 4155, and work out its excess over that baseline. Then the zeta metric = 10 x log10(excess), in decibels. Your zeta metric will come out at -7.1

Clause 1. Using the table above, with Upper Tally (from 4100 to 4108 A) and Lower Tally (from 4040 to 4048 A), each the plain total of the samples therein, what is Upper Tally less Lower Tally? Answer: 2.9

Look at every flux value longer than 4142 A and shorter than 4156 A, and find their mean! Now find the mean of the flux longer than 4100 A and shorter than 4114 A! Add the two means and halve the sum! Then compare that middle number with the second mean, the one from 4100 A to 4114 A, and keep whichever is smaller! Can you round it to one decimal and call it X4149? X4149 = 10.4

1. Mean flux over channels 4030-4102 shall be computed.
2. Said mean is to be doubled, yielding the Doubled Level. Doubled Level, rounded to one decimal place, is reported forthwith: 20.1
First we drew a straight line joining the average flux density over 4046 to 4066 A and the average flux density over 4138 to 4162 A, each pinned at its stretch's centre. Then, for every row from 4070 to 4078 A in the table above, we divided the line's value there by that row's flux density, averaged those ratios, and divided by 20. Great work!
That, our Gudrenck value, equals 0.048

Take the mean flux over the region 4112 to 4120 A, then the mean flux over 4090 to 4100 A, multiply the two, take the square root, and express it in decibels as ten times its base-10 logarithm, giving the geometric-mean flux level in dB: 10.1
